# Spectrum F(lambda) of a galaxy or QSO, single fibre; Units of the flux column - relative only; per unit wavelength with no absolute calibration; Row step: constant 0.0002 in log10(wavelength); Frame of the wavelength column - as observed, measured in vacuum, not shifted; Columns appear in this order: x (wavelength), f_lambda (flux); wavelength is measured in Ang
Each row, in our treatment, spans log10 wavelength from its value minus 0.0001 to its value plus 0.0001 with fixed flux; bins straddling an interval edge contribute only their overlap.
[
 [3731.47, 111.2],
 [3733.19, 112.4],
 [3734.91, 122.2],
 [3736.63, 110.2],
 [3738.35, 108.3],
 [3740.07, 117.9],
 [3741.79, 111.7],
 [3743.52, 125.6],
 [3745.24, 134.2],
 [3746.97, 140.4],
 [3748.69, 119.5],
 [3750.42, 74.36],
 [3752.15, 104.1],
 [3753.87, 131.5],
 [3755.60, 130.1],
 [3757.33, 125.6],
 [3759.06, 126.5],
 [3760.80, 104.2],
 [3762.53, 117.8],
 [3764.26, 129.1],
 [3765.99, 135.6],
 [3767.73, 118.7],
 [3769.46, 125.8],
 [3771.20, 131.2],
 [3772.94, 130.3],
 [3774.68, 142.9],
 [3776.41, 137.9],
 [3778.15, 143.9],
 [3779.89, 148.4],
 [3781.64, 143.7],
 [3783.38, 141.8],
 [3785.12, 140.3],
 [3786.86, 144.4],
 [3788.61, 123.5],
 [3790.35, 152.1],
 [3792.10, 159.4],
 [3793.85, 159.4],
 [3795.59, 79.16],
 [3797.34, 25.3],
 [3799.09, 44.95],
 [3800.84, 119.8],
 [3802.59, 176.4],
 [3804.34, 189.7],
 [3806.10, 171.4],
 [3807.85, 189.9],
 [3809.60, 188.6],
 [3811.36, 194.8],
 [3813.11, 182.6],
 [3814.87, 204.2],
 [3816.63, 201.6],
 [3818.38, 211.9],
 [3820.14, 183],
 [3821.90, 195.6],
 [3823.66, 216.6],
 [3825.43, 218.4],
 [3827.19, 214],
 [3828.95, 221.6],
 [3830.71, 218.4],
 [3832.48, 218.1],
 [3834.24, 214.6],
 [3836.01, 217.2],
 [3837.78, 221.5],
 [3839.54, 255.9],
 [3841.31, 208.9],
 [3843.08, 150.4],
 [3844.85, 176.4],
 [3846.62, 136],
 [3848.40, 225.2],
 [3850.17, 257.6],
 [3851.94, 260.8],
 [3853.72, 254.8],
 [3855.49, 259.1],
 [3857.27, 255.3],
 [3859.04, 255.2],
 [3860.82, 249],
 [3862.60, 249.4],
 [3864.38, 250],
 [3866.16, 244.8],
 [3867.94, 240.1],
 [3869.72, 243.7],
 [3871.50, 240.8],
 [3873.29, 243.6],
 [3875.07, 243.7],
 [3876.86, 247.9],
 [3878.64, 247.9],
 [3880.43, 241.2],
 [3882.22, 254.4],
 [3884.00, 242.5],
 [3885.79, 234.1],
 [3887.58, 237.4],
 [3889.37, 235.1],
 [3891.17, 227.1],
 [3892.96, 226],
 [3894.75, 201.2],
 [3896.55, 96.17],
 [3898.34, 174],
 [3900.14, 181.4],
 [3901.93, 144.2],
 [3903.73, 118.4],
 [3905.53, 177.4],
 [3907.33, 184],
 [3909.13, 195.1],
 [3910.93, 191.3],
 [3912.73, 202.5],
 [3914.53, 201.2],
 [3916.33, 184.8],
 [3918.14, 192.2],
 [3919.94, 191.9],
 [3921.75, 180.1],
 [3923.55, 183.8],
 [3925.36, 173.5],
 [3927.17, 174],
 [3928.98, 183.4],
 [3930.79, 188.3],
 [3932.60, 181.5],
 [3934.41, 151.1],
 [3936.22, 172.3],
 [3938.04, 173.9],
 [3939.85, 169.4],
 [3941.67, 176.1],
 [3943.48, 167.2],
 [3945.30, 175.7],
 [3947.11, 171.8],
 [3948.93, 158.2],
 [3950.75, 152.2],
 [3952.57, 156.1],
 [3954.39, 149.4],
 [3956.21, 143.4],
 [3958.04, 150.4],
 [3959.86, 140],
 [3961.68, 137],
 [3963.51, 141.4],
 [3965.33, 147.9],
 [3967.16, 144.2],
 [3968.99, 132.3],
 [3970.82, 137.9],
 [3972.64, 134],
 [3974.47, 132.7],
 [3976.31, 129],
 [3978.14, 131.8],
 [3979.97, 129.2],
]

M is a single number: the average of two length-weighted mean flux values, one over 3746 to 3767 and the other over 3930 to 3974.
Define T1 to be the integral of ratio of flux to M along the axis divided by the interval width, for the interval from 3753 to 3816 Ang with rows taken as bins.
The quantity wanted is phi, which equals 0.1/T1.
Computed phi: 0.099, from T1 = 1.01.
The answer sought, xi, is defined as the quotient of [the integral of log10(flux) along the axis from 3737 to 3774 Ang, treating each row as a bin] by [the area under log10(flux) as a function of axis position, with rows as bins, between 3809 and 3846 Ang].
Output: 0.90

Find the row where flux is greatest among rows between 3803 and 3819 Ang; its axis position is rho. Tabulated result 3818.38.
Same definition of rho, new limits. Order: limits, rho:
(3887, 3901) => 3887.58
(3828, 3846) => 3839.54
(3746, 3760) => 3746.97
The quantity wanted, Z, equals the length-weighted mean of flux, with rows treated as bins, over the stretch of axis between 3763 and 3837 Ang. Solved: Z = 162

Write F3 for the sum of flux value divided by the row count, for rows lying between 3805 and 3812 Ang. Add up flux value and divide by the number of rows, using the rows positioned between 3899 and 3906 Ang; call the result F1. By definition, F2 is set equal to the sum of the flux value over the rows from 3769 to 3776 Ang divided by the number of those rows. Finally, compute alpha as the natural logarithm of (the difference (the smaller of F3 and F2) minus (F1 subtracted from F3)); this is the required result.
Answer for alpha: 4.6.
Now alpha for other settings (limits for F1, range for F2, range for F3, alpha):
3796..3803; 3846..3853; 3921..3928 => 4.5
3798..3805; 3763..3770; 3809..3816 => 4.2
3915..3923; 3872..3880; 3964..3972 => 5.2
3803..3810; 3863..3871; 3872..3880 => 5.2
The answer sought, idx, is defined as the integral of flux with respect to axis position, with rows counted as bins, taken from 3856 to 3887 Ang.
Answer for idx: 7631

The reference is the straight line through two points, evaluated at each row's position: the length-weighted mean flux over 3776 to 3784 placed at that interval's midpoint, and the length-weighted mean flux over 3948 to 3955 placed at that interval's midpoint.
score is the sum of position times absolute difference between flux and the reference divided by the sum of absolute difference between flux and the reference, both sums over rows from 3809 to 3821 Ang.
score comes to 3815.0 Ang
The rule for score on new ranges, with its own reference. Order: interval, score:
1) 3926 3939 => 3931.9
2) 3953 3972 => 3964.1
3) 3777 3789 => 3786.3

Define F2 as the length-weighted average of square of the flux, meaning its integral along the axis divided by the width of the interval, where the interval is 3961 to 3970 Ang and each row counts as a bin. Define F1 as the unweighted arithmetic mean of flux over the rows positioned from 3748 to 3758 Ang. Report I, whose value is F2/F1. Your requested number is 173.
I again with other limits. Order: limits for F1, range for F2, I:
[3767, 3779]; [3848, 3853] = 473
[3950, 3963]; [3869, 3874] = 400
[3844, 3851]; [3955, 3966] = 104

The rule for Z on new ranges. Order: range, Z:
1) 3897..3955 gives 174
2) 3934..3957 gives 163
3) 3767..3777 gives 131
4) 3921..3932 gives 181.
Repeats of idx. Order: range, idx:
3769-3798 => 3827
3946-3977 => 4491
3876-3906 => 6161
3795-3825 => 4948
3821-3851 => 6289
